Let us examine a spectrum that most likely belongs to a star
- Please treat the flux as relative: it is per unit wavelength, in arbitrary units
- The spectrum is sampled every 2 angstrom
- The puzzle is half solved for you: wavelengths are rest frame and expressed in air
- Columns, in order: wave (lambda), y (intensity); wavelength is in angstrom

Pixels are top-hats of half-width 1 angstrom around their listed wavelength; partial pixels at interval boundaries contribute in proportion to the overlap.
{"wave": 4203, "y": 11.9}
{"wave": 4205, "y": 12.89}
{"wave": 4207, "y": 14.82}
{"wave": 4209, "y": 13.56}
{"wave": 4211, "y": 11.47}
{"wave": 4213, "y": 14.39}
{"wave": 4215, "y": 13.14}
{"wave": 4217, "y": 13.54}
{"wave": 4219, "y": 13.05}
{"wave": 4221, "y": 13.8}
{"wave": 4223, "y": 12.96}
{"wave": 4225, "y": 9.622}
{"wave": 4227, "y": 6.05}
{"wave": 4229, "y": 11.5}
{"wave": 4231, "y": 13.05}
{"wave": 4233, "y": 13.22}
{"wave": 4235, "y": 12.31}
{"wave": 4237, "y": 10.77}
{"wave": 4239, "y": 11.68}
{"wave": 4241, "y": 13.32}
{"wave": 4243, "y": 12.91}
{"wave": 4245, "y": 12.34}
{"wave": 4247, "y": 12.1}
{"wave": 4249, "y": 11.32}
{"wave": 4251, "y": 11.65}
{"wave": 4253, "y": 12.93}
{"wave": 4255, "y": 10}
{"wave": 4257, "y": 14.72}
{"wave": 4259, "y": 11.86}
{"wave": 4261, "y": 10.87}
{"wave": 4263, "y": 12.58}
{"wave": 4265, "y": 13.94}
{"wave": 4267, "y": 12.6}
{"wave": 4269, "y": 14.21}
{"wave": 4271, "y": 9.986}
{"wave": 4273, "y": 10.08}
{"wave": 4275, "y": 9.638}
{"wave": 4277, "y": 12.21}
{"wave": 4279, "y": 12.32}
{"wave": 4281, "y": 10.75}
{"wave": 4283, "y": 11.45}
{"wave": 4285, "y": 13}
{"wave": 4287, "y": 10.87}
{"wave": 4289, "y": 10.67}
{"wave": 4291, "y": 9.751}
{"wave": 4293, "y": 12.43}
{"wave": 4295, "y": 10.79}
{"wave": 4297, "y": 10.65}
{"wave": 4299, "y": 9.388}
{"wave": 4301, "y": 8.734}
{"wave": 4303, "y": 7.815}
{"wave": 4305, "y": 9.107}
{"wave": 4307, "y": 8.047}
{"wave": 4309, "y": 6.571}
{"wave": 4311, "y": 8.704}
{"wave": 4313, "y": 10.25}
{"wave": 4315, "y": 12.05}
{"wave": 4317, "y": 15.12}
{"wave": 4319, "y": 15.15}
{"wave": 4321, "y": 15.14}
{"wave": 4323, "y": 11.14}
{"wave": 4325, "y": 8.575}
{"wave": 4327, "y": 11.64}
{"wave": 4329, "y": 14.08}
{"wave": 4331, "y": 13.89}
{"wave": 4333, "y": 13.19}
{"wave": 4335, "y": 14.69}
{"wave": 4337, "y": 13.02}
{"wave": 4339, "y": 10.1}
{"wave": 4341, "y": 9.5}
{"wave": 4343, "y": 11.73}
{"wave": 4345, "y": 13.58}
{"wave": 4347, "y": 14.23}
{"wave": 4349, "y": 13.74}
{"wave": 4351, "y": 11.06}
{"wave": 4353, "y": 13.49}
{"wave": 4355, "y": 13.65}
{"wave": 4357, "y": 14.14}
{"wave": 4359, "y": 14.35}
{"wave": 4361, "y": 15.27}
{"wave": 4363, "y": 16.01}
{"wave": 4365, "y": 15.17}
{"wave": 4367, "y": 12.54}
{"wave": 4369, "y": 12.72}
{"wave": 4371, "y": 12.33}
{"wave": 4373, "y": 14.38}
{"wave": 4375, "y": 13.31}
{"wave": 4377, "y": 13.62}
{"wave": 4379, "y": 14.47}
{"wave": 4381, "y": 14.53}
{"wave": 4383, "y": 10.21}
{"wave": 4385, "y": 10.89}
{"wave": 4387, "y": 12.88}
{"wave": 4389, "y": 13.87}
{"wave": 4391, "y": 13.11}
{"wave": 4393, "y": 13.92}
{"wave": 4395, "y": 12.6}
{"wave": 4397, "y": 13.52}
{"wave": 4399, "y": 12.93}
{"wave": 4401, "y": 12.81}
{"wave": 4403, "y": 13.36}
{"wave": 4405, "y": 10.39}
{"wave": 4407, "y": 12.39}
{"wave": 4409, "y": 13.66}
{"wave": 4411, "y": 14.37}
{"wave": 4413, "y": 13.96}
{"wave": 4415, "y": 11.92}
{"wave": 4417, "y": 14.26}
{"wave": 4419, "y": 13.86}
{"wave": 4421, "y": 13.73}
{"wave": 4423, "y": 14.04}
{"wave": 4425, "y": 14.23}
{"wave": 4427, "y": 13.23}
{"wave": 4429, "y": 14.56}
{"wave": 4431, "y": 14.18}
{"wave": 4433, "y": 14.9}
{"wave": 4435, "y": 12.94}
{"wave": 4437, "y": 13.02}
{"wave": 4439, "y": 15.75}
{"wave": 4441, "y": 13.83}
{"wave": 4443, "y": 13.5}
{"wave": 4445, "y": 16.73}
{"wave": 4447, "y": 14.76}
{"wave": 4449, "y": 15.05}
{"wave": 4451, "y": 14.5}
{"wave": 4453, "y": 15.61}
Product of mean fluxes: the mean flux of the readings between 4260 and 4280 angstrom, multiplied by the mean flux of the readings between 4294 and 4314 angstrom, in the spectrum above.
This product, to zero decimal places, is 107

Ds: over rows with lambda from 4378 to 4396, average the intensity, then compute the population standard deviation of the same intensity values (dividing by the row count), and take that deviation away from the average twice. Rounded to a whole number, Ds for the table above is 10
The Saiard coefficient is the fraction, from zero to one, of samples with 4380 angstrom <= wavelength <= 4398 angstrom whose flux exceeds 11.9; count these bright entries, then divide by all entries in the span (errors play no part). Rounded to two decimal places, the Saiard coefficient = 0.78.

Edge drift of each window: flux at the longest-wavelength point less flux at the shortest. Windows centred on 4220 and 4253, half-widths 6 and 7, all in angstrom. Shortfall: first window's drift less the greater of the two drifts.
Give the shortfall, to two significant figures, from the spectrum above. -3.3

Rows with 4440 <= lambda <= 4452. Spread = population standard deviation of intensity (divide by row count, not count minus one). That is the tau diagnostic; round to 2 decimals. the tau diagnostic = 1.04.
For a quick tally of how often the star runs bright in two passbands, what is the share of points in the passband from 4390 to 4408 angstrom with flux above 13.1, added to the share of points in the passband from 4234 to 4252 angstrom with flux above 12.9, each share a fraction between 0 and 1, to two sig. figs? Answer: 0.67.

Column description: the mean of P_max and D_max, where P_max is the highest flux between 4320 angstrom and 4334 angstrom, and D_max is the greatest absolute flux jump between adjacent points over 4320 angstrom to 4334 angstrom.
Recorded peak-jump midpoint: 9.6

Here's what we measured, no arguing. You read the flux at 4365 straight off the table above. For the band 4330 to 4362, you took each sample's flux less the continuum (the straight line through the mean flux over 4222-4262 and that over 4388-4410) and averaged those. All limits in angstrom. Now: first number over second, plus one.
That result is 29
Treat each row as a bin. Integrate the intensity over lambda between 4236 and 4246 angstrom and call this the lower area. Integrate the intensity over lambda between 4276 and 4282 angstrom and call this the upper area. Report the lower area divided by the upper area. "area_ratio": 1.7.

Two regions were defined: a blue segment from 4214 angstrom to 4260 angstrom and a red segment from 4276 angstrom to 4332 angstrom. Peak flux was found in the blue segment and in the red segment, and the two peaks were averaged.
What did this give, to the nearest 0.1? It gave 14.9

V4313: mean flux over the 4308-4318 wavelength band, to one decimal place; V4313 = 10.5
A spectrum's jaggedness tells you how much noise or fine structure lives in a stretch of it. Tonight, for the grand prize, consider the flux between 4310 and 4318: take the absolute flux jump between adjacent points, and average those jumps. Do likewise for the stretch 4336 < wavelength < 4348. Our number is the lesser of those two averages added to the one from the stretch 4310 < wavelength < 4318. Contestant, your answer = 3.8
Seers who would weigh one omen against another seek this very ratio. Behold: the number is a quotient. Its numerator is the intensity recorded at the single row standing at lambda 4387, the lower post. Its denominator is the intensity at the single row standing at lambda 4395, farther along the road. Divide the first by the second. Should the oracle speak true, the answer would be 1.0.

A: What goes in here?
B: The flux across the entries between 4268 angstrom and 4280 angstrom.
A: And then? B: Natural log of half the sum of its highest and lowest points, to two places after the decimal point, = 2.48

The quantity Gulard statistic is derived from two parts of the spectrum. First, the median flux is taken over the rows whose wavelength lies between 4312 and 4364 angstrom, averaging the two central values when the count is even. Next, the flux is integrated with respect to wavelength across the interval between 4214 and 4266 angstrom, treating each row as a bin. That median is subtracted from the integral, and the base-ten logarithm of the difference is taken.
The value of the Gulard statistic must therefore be 2.790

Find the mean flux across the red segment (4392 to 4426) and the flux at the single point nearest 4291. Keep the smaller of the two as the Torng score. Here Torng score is 9.8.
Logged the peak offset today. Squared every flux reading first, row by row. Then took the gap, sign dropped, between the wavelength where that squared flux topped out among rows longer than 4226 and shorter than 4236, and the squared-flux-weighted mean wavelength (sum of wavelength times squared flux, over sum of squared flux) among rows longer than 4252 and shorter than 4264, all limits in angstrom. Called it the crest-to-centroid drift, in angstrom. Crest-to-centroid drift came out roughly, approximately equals 24.9 angstrom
